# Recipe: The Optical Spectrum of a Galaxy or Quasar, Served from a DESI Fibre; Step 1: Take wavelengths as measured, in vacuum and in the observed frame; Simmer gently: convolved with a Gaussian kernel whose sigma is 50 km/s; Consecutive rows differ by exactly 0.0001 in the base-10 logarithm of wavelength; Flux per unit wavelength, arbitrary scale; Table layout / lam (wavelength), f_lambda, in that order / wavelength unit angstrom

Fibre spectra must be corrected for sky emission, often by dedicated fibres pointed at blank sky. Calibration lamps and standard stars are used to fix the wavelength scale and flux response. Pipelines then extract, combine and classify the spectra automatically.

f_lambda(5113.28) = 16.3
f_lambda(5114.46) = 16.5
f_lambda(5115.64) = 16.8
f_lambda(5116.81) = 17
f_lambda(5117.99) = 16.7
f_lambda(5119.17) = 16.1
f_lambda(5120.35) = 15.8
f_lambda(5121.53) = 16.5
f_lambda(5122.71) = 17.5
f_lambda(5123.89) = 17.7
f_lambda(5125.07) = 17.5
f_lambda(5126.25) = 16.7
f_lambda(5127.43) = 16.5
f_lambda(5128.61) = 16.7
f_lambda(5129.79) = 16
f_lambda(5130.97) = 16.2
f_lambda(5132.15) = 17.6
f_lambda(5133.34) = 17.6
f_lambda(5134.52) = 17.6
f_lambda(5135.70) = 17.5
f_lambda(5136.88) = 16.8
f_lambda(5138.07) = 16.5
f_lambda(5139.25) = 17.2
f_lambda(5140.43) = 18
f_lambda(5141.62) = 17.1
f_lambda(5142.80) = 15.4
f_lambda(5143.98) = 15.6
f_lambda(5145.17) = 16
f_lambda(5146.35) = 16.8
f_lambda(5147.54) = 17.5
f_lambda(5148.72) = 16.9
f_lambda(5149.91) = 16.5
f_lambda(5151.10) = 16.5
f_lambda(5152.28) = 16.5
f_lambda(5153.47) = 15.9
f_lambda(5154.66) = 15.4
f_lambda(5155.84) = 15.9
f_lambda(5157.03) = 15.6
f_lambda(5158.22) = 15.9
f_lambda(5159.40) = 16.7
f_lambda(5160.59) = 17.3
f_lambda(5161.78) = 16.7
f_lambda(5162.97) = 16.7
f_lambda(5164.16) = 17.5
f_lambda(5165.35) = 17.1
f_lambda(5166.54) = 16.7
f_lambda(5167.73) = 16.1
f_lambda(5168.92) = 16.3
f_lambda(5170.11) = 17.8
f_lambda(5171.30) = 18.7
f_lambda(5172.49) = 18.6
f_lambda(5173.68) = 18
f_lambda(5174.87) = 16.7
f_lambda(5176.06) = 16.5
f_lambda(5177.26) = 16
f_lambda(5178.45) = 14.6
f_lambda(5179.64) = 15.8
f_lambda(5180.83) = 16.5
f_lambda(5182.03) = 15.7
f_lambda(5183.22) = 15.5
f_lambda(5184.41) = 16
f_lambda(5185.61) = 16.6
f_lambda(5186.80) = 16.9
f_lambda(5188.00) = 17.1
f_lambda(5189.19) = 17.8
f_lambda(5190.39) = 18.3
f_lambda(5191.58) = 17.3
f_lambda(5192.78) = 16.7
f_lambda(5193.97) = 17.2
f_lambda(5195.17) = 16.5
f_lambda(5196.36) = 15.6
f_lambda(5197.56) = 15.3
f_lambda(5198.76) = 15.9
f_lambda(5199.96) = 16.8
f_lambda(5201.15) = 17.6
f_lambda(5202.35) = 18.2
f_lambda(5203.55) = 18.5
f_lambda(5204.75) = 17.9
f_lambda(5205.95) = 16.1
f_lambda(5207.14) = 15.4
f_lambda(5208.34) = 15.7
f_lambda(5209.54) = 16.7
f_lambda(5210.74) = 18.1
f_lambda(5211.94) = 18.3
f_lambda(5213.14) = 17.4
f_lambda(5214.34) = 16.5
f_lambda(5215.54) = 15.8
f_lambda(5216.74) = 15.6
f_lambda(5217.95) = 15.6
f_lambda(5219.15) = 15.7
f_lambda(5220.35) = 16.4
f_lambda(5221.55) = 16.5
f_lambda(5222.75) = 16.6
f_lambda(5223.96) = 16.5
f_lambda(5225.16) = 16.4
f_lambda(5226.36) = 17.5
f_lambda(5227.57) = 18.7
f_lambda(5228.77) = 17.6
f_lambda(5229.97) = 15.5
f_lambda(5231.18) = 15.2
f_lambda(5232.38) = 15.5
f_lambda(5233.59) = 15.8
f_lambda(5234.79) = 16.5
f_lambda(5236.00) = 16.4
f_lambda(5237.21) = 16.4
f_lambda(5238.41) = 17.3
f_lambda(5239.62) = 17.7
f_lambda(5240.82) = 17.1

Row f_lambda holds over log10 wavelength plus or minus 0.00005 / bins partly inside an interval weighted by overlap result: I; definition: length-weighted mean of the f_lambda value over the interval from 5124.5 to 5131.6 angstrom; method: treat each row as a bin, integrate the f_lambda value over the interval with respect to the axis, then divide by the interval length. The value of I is 16.6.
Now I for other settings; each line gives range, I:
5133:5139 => 17.2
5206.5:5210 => 15.9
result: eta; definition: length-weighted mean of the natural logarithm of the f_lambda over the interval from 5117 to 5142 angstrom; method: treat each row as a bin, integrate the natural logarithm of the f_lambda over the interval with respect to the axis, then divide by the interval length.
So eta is 2.83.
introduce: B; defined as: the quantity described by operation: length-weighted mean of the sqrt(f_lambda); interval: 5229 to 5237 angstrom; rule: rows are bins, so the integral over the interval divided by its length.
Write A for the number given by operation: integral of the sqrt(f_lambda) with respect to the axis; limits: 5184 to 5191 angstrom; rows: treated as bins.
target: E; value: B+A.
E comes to 33.0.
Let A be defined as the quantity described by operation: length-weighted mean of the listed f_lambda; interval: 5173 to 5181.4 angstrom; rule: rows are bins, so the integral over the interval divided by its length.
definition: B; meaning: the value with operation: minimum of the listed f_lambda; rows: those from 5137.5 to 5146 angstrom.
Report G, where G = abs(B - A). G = 0.9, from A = 16.3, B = 15.4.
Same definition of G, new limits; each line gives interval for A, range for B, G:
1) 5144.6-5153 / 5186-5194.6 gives 0.0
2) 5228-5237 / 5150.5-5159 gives 0.7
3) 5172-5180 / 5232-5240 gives 1.1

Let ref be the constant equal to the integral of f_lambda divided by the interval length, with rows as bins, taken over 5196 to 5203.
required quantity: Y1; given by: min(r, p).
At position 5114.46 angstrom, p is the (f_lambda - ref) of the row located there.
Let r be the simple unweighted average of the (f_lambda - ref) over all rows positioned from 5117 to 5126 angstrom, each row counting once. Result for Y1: -0.10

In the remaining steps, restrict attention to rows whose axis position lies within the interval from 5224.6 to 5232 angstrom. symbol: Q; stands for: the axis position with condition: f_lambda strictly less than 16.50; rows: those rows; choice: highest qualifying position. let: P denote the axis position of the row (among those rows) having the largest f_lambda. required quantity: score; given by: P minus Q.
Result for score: -3.6 angstrom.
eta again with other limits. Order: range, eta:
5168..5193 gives 2.82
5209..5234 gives 2.81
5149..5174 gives 2.82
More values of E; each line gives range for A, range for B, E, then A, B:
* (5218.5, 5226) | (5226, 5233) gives 34.5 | 30.4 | 4.07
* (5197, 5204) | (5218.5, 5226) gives 32.9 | 28.9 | 4.05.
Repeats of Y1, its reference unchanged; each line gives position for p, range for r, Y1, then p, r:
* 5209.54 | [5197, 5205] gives 0.10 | 0.10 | 0.57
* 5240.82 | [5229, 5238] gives -0.70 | 0.50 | -0.70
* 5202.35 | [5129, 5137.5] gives 0.44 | 1.60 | 0.44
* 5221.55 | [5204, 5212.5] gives -0.10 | -0.10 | 0.29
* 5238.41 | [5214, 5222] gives -0.59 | 0.70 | -0.59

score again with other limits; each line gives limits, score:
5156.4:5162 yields 2.4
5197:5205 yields 4.8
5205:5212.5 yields 3.6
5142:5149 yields 2.4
